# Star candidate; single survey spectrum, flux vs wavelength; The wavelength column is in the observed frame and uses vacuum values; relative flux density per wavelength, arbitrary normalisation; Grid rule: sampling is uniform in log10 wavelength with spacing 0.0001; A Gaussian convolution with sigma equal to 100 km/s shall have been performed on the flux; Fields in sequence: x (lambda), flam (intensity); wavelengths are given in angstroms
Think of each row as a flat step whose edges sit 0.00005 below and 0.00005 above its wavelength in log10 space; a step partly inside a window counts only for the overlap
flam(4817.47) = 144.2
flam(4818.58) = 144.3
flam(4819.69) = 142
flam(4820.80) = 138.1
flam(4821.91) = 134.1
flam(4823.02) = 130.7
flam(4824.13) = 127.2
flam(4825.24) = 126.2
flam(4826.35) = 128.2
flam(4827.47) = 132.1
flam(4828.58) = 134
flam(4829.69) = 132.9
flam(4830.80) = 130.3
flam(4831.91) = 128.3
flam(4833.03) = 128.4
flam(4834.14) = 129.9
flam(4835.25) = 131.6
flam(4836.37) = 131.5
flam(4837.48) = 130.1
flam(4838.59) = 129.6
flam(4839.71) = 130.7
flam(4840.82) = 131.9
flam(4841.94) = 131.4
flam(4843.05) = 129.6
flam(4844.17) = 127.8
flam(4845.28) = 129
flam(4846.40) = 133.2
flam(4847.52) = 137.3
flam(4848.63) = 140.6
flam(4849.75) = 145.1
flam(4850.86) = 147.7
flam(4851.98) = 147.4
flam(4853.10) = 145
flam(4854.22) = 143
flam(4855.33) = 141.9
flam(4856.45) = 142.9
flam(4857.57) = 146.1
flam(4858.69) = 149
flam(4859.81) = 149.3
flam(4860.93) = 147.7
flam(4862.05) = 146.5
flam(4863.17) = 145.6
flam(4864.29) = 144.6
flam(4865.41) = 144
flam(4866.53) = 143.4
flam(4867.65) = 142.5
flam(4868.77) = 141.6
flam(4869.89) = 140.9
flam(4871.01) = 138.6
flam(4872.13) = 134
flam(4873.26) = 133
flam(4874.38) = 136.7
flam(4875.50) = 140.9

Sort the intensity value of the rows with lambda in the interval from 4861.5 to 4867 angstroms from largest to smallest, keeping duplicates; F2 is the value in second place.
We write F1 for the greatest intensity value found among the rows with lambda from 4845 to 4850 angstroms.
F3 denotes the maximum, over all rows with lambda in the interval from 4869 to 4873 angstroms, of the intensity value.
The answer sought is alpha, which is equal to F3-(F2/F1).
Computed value 140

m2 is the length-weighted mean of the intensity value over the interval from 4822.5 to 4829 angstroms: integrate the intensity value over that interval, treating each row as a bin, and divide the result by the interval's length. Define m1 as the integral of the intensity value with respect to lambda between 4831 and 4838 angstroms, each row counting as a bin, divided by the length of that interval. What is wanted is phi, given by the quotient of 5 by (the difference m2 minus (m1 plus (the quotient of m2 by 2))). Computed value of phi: -0.077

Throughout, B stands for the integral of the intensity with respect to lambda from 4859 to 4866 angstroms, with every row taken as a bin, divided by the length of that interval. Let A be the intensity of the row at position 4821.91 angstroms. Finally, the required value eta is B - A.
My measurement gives 12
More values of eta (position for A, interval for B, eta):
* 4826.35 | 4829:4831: 4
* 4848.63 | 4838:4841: -10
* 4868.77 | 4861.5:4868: 3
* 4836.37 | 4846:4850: 7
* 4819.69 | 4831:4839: -12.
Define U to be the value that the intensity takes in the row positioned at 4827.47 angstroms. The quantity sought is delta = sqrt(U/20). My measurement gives 2.57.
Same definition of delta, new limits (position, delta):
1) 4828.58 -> 2.59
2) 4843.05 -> 2.55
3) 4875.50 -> 2.65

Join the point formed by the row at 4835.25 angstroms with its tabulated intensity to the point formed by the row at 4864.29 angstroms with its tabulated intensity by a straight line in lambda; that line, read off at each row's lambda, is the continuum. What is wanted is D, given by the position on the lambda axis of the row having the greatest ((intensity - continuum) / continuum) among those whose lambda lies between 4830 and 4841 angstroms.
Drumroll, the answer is 4830.80 angstroms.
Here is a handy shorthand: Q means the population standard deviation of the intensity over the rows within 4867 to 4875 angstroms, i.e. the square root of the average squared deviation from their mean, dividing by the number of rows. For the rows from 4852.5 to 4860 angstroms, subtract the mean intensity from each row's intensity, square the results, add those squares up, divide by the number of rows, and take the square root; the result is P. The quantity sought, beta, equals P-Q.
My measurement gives -0.72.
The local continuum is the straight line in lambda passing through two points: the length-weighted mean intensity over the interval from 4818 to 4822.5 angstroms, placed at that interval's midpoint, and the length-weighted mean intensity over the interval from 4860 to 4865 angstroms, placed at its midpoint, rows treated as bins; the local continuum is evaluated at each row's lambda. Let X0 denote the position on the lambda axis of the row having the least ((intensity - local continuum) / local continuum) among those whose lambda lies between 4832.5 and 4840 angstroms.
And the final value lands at 4833.03 angstroms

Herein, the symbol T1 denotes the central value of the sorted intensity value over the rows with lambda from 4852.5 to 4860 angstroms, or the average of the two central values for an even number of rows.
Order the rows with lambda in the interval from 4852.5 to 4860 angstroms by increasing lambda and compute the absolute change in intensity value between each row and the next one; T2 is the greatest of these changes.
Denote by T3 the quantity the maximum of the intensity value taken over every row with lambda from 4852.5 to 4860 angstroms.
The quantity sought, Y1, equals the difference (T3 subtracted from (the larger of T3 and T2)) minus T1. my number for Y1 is -145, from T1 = 145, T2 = 3.2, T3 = 149.3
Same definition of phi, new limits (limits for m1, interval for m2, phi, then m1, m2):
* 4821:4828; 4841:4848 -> -0.078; 130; 131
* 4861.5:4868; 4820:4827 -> -0.063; 145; 131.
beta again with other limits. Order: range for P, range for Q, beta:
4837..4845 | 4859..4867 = -0.70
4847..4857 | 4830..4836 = 1.88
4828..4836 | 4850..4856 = -0.30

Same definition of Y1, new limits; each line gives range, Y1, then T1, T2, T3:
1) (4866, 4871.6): -142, 142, 2.3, 143.4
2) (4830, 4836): -130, 130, 2.0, 131.6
